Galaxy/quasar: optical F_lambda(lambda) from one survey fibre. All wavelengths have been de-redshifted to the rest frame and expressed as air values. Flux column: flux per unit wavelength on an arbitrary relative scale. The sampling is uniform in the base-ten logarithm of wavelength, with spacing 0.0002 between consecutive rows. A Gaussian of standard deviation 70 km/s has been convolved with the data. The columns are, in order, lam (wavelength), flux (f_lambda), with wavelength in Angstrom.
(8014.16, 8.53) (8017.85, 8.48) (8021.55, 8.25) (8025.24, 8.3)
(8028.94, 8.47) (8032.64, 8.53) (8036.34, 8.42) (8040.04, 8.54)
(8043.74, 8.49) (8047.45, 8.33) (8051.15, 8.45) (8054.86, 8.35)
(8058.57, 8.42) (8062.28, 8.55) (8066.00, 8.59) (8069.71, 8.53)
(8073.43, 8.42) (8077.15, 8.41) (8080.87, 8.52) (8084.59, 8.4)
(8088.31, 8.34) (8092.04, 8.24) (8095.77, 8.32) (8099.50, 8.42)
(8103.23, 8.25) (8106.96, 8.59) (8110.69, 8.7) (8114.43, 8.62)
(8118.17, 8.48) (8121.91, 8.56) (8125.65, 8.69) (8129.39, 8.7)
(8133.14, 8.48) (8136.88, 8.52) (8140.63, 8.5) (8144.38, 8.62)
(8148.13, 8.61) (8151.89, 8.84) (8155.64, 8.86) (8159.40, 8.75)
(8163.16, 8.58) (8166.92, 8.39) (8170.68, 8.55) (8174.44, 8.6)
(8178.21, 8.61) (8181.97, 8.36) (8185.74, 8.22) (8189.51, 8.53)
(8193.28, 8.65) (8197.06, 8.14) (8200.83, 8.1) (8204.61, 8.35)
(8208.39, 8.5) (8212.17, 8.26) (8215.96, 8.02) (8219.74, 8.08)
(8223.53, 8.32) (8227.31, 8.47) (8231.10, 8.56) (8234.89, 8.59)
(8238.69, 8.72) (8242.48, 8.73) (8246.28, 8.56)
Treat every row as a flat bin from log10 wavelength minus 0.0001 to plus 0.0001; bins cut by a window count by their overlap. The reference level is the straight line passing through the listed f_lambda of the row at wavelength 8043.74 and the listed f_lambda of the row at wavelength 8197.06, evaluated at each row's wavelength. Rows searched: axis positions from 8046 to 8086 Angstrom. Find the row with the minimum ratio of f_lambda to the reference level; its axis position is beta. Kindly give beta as 8047.45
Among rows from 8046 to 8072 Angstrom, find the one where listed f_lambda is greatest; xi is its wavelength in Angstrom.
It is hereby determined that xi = 8066.00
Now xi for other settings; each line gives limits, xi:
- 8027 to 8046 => 8040.04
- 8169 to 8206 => 8193.28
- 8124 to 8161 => 8155.64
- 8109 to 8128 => 8110.69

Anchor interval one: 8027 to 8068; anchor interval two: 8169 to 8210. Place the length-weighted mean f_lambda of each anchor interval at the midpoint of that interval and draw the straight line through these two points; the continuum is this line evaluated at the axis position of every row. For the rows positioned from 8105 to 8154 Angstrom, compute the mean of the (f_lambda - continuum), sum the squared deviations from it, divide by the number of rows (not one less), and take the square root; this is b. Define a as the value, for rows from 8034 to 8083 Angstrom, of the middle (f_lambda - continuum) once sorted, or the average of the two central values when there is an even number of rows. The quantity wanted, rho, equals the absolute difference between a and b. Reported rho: 0.12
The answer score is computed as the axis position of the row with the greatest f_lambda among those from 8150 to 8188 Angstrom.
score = 8155.64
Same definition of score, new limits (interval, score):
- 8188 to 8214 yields 8193.28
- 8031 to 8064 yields 8062.28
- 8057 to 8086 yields 8066.00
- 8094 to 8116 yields 8110.69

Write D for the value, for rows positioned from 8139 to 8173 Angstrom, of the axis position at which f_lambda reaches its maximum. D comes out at 8155.64 Angstrom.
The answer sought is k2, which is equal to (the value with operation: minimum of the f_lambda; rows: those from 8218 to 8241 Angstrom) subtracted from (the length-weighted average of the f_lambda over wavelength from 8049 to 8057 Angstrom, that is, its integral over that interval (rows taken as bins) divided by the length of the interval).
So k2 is 0.3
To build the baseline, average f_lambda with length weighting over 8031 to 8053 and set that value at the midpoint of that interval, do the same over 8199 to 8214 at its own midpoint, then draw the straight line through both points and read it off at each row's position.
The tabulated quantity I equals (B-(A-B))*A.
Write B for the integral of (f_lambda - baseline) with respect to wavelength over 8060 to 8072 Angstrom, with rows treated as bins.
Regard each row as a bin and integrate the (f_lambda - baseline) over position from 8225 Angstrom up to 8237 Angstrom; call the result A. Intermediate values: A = 3.1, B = 1.3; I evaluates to -1.5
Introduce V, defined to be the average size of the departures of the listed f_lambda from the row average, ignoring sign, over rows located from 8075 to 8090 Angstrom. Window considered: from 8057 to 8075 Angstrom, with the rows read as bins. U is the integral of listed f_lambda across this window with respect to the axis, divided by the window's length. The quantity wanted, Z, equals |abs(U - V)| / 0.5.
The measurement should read 16.9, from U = 8.50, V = 0.051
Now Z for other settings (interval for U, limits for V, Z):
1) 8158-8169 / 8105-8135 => 17.0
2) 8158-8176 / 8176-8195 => 16.8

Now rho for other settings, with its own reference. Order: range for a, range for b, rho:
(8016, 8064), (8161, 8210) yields 0.19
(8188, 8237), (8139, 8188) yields 0.24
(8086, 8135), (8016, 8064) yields 0.05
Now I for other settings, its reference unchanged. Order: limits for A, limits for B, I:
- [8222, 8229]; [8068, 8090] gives -0.3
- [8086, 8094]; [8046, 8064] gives 0.1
